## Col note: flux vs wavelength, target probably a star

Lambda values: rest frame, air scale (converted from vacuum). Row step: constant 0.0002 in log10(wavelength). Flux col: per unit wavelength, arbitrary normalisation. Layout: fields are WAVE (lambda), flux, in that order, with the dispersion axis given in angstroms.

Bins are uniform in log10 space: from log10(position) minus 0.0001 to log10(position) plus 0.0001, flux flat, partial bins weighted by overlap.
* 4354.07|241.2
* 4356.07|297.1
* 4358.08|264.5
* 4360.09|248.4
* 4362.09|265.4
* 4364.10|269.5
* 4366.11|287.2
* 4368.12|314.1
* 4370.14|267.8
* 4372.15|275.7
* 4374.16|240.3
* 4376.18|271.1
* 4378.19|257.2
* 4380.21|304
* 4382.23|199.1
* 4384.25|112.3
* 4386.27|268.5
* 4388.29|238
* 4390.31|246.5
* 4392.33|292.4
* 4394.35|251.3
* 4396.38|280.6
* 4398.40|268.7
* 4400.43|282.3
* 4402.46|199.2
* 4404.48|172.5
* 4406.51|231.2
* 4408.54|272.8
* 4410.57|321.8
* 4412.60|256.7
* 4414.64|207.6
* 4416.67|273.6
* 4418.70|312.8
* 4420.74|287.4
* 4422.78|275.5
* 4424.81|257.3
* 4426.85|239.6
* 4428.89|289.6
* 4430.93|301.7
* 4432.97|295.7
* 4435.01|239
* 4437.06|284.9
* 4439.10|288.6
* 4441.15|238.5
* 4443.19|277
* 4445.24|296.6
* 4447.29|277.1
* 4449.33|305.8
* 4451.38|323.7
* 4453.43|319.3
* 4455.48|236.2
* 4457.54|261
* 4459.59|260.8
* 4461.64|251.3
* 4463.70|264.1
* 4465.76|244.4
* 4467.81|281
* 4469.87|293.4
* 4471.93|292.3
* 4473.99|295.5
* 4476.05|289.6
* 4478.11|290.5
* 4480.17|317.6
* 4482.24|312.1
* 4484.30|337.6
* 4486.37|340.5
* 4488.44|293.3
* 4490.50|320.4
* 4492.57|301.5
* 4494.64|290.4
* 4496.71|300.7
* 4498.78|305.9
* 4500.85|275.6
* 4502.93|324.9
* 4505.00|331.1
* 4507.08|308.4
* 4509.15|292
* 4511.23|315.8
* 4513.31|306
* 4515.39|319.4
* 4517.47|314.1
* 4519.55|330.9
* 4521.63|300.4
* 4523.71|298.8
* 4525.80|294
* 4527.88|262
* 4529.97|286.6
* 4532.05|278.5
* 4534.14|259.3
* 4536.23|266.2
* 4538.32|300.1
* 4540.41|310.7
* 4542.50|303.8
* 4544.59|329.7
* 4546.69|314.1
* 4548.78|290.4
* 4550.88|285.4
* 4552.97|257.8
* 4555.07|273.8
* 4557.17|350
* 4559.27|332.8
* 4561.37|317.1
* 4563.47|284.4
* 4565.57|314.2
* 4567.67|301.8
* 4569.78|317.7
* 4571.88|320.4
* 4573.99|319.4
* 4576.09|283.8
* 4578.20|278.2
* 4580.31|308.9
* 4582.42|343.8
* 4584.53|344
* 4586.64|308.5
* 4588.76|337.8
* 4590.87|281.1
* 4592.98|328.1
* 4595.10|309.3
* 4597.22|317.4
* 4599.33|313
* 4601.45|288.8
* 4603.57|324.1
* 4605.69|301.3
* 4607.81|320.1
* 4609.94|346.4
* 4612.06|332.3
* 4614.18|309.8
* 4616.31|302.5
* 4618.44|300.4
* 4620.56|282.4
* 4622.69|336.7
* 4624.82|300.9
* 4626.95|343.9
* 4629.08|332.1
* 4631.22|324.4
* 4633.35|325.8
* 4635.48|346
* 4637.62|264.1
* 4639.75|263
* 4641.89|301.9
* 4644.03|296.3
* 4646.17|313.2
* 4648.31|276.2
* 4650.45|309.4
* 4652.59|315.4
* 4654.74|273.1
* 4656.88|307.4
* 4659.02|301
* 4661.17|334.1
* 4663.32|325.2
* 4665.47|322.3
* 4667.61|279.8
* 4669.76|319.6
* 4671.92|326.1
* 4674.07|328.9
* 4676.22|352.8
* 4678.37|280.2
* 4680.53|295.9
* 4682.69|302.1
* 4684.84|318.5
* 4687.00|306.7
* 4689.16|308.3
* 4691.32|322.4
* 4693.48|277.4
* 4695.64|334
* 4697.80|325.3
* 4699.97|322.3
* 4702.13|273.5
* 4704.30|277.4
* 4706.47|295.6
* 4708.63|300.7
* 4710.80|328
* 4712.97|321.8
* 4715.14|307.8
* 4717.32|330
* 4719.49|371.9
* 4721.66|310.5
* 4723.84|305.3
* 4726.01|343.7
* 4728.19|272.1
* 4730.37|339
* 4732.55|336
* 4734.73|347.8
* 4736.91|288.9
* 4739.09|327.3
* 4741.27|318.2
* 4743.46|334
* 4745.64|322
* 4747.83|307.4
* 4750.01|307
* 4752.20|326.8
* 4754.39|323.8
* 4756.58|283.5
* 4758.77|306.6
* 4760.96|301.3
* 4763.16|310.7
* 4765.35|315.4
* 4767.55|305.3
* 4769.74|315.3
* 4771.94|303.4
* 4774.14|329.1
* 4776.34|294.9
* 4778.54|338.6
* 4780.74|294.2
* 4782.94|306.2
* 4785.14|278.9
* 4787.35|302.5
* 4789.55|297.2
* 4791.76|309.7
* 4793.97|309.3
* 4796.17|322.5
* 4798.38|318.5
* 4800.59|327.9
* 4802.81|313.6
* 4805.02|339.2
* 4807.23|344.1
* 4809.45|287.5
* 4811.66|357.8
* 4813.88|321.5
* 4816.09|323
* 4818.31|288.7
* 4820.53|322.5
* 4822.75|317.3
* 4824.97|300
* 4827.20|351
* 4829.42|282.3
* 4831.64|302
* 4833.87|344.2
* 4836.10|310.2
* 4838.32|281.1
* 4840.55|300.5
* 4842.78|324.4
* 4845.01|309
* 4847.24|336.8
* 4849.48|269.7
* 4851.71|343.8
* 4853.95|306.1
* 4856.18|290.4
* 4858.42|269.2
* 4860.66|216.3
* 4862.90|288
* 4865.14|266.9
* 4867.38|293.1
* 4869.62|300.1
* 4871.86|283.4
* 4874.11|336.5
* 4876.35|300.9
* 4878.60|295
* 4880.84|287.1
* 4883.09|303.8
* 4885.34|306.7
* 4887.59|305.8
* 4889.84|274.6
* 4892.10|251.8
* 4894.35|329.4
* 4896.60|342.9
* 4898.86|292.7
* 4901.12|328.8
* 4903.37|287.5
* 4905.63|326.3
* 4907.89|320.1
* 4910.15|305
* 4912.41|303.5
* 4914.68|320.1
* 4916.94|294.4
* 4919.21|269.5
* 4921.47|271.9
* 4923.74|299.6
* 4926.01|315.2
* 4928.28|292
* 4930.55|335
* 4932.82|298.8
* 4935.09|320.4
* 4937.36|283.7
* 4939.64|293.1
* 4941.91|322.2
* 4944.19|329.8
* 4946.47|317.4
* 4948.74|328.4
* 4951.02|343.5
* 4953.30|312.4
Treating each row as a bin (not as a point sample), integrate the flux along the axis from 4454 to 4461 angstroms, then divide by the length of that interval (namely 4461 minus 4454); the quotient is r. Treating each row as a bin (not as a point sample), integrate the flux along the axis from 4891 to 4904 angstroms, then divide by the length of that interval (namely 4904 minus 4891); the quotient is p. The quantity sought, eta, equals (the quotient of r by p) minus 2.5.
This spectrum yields -1.66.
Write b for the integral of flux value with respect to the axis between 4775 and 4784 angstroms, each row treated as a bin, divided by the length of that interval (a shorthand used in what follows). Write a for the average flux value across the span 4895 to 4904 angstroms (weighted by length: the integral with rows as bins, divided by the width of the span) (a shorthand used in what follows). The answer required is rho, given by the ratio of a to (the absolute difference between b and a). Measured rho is 50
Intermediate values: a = 315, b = 309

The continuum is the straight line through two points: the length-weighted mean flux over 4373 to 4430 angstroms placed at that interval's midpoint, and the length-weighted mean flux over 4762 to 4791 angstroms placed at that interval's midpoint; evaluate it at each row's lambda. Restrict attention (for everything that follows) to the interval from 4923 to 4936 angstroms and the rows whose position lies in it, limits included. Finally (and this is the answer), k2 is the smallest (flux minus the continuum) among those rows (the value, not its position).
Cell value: -36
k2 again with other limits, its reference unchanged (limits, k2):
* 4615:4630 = -3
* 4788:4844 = -35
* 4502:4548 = -14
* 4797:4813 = -24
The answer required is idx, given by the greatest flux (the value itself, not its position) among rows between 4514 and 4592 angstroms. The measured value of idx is 350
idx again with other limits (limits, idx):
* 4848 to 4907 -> 343.8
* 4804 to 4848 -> 357.8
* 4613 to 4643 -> 346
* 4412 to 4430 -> 312.8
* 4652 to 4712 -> 352.8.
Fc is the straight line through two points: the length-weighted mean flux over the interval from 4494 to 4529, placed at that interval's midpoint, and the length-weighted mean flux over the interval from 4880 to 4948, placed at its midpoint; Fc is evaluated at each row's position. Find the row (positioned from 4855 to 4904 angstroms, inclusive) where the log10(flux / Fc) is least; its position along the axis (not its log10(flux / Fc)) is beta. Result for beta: 4860.66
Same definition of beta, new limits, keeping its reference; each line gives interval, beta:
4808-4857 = 4849.48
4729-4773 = 4756.58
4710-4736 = 4728.19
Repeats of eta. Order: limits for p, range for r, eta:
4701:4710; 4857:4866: -1.60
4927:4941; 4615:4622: -1.52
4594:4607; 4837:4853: -1.50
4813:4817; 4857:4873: -1.65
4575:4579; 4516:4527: -1.41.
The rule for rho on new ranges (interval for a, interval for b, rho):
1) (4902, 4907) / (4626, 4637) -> 14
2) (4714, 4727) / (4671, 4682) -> 27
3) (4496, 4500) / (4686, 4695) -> 111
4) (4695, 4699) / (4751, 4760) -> 18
